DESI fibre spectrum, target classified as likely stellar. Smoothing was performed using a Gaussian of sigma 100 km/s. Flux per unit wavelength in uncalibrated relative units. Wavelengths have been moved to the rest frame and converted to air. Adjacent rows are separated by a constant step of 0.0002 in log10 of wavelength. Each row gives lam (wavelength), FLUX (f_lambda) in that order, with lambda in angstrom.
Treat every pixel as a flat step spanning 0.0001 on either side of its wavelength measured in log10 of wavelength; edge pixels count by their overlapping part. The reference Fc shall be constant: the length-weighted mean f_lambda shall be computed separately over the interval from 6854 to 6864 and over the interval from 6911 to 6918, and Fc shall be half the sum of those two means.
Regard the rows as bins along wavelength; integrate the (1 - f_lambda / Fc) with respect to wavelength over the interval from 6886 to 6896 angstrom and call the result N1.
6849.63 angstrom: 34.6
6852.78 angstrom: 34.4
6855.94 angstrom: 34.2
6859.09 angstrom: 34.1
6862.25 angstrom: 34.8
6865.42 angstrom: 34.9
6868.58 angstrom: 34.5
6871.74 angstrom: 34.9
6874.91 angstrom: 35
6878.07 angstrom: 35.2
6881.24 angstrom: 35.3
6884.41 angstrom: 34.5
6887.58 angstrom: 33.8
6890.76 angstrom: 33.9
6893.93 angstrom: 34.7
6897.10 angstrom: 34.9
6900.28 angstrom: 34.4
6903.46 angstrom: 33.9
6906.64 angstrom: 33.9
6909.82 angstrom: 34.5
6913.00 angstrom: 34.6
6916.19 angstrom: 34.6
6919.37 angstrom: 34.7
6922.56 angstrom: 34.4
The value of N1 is 0.09 angstrom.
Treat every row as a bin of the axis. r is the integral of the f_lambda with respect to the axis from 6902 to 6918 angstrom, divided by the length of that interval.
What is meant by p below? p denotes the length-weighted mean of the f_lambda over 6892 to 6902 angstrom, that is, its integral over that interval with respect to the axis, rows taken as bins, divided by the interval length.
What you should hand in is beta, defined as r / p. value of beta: 0.99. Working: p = 34.6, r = 34.3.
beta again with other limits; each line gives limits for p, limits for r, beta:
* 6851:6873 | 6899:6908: 0.99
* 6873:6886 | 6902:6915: 0.98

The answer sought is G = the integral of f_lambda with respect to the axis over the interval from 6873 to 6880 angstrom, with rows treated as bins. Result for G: 246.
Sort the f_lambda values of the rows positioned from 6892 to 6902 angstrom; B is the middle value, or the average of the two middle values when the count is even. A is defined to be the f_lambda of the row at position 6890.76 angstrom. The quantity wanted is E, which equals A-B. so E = -0.80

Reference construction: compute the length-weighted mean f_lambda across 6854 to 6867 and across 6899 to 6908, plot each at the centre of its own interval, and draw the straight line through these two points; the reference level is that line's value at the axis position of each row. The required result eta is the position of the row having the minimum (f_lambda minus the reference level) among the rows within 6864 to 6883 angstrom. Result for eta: 6868.58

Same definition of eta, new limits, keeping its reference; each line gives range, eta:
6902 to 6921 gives 6903.46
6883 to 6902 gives 6887.58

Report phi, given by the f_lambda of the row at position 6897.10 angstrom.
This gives 34.9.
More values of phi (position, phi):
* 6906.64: 33.9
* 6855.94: 34.2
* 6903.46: 33.9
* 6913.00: 34.6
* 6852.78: 34.4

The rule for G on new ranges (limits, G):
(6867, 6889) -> 765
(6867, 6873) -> 208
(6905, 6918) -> 447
